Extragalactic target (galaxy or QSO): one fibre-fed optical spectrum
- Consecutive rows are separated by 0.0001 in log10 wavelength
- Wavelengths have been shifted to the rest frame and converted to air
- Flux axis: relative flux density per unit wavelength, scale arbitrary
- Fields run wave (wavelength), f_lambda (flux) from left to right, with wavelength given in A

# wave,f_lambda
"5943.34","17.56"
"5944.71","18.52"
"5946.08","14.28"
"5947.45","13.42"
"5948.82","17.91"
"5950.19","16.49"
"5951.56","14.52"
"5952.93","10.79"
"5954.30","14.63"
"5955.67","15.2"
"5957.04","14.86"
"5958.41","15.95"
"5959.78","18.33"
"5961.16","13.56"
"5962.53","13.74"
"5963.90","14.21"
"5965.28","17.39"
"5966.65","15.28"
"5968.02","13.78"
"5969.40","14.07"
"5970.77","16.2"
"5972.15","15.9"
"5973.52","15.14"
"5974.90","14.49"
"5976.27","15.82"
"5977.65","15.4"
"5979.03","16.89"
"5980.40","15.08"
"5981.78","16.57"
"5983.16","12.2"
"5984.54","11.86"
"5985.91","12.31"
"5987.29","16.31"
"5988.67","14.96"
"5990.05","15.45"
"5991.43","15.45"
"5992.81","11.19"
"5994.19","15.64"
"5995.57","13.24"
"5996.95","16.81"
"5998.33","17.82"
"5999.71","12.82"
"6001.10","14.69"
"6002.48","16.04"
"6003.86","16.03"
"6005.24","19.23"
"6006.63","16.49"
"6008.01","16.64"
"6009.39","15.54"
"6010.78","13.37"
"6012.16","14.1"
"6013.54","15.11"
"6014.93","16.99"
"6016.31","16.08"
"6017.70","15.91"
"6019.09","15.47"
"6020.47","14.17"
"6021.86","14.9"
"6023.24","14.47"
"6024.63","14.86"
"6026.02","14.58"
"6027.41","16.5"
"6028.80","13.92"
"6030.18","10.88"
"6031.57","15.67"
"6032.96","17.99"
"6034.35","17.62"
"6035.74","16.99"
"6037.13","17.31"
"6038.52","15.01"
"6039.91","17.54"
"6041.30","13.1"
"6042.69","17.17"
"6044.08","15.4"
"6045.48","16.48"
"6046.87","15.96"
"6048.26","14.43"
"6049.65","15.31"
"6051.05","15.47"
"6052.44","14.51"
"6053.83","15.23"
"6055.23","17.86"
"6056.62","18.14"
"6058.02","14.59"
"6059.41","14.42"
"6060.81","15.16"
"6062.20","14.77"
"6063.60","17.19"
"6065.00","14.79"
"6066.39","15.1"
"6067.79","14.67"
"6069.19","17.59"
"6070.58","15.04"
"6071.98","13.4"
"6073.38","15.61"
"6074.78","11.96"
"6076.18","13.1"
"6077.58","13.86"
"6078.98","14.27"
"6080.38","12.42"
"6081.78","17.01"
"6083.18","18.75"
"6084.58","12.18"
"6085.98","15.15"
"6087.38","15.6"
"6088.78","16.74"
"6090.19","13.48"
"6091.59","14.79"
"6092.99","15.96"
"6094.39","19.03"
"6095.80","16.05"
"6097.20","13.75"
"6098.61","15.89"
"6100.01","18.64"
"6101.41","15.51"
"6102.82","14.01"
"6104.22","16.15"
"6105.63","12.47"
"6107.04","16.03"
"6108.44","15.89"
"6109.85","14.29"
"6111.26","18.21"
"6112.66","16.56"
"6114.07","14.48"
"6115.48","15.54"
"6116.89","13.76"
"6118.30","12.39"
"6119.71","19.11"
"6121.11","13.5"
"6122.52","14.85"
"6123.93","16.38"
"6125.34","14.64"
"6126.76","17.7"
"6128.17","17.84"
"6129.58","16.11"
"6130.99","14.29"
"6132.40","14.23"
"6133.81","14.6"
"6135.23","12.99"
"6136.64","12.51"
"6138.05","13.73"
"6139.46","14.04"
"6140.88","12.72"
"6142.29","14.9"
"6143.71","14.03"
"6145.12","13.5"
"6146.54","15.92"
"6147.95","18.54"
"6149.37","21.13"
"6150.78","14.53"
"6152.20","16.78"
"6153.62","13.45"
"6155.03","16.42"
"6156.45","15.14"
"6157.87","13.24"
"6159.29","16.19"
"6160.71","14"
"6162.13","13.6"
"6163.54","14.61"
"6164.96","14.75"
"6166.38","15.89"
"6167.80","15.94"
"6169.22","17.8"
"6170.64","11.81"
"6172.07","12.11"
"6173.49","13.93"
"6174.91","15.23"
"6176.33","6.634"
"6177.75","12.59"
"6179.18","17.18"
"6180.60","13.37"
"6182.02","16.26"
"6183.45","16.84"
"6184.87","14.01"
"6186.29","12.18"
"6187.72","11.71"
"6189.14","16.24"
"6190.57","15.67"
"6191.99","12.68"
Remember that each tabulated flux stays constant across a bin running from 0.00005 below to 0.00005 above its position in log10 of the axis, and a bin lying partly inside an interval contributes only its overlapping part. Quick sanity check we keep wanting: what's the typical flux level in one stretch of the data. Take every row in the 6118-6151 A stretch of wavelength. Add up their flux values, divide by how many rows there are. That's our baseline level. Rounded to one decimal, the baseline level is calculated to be 15.2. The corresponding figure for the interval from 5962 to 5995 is 14.8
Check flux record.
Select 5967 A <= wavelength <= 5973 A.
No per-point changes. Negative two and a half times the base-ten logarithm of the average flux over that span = -2.94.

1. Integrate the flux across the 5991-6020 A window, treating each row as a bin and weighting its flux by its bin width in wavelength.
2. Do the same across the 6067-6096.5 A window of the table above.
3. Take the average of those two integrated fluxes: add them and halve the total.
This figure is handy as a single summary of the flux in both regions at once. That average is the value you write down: 446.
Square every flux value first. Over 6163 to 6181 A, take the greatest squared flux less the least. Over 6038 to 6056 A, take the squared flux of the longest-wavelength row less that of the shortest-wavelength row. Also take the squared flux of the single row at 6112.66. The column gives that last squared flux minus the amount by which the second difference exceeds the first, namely 453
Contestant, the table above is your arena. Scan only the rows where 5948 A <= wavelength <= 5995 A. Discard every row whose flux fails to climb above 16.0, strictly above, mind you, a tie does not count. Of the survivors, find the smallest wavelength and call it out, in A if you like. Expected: 5948.82 A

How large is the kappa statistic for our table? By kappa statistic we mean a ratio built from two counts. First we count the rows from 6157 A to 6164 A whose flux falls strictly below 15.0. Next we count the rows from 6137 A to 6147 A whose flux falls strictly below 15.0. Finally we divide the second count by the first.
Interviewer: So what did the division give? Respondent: 1.5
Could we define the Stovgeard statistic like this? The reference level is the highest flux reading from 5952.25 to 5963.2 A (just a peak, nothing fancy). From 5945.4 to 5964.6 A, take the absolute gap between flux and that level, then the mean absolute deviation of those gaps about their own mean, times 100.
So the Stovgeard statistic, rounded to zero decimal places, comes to 138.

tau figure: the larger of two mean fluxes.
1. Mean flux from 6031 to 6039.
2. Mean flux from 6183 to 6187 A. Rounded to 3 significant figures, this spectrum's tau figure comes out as 16.8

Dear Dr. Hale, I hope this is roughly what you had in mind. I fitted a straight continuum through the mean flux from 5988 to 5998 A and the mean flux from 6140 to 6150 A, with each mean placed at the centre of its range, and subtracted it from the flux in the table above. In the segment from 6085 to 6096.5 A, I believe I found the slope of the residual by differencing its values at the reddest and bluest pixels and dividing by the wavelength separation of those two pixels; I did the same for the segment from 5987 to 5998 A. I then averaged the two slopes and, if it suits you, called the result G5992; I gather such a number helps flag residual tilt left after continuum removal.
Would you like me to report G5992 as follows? 0.1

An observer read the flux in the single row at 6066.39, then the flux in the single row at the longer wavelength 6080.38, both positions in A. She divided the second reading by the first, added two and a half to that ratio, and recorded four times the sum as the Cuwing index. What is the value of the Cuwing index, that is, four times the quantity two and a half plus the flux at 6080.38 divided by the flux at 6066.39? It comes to 13.3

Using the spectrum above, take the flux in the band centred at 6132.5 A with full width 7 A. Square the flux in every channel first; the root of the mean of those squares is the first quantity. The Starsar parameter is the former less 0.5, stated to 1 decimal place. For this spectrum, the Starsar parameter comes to 14.0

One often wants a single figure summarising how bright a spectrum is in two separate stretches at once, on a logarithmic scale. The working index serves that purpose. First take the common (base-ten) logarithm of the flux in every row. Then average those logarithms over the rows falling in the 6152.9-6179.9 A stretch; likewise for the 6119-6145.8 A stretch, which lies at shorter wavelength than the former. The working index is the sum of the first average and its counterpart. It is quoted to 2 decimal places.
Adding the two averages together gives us 2.31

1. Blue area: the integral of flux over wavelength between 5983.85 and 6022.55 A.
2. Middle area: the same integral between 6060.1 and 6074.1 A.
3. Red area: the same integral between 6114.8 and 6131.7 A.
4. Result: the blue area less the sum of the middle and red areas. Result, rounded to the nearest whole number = 110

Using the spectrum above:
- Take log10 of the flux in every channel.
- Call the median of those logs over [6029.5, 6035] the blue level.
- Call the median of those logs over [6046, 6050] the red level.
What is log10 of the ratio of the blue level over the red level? 0.013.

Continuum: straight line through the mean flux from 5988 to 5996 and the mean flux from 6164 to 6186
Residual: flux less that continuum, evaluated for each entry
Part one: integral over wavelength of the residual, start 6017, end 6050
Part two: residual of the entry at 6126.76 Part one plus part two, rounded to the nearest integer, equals 42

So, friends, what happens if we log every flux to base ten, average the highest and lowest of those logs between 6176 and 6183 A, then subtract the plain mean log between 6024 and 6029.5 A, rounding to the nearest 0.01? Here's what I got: -0.15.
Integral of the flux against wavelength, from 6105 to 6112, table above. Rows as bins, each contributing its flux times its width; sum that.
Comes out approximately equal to 108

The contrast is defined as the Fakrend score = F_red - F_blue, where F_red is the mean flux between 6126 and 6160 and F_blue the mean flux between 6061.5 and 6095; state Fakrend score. 0.09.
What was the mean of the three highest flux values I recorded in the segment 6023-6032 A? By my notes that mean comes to 15.7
